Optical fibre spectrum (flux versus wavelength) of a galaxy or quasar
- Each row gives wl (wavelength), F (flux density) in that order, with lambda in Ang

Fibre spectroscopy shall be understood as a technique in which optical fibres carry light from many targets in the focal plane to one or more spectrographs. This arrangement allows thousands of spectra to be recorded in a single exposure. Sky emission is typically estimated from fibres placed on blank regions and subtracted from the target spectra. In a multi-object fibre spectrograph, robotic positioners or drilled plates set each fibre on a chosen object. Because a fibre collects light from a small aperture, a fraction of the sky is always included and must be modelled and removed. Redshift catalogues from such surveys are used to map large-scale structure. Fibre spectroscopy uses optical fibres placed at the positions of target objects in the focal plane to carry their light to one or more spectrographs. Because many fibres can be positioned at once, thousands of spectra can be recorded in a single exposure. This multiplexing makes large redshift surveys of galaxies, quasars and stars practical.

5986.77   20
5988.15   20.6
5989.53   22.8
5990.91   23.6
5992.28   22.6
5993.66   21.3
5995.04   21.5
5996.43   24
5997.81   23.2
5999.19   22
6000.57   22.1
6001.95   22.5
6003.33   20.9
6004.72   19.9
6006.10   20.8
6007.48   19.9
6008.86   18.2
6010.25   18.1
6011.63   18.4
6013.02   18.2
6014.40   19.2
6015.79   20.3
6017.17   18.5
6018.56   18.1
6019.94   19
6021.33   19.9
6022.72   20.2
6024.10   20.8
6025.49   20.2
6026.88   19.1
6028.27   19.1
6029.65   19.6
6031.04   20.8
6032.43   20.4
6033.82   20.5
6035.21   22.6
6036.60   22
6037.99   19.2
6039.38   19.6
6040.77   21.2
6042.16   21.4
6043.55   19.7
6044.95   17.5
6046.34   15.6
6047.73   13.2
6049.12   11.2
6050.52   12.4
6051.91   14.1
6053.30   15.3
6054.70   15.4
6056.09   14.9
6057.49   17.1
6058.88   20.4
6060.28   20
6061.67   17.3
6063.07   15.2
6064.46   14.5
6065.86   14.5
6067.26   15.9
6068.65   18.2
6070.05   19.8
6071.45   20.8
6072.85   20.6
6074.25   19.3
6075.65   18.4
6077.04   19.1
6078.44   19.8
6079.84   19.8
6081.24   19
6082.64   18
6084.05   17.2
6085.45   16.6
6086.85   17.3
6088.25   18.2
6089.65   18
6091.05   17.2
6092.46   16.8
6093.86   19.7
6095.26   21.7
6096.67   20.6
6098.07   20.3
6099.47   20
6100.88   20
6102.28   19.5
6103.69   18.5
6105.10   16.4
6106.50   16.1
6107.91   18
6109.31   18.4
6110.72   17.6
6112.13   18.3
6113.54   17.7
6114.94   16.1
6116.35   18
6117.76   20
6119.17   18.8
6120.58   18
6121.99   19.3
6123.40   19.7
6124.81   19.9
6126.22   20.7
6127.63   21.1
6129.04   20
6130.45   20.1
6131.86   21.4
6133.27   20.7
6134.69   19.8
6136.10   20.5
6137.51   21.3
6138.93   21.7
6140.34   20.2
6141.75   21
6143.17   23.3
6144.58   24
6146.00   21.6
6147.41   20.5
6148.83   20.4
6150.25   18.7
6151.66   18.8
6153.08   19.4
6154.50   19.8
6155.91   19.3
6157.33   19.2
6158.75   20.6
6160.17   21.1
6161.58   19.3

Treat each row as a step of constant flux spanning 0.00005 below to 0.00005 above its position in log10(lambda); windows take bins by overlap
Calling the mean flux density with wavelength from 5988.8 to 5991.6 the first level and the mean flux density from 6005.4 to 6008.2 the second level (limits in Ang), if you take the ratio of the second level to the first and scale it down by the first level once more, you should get 0.038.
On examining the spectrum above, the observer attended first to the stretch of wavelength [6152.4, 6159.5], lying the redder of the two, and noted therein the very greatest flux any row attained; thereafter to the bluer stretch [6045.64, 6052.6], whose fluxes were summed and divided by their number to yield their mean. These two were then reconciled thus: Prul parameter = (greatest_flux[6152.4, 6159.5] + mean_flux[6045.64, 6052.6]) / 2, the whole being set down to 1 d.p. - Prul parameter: 17.0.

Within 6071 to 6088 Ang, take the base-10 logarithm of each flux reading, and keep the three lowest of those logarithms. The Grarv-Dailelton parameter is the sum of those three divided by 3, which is 1.23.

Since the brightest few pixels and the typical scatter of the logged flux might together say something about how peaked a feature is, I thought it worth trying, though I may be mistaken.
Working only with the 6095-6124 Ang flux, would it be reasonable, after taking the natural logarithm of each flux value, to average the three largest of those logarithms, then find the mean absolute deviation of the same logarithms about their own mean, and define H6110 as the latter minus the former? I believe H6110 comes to -2.973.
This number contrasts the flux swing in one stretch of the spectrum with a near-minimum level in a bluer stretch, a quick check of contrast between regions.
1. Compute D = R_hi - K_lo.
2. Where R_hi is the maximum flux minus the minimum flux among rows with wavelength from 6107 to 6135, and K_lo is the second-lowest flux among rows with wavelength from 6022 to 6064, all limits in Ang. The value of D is -7.1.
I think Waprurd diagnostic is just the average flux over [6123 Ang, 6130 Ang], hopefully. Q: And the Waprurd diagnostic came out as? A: 20.3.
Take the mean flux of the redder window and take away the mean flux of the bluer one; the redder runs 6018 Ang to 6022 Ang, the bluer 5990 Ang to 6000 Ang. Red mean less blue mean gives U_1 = -3.6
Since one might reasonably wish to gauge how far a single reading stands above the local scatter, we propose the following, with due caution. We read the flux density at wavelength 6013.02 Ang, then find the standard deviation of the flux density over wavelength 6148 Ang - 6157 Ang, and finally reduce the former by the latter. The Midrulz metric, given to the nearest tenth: 17.6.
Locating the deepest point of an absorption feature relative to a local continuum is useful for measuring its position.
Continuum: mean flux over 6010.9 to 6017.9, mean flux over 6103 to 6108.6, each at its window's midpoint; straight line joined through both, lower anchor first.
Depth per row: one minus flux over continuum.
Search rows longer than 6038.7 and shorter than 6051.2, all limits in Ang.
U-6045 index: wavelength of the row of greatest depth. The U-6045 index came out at 6049.12 Ang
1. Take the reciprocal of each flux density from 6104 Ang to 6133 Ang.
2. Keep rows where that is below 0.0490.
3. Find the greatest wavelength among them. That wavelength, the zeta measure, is 6131.86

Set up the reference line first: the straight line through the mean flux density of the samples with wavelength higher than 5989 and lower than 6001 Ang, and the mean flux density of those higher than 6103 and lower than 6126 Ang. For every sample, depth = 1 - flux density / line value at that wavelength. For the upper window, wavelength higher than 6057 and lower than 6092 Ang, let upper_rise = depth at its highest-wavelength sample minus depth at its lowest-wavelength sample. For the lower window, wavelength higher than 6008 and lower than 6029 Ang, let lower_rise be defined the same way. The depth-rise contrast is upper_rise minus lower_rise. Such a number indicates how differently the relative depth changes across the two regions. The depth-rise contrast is 0.01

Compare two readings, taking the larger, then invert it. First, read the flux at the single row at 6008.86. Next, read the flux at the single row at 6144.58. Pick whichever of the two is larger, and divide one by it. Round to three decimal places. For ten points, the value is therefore 0.042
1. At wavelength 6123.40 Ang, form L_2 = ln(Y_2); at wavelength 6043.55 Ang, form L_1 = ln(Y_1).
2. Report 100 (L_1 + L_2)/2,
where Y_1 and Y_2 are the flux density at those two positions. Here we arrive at 298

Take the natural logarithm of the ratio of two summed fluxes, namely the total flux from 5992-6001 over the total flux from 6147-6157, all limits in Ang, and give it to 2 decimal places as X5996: 0.14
